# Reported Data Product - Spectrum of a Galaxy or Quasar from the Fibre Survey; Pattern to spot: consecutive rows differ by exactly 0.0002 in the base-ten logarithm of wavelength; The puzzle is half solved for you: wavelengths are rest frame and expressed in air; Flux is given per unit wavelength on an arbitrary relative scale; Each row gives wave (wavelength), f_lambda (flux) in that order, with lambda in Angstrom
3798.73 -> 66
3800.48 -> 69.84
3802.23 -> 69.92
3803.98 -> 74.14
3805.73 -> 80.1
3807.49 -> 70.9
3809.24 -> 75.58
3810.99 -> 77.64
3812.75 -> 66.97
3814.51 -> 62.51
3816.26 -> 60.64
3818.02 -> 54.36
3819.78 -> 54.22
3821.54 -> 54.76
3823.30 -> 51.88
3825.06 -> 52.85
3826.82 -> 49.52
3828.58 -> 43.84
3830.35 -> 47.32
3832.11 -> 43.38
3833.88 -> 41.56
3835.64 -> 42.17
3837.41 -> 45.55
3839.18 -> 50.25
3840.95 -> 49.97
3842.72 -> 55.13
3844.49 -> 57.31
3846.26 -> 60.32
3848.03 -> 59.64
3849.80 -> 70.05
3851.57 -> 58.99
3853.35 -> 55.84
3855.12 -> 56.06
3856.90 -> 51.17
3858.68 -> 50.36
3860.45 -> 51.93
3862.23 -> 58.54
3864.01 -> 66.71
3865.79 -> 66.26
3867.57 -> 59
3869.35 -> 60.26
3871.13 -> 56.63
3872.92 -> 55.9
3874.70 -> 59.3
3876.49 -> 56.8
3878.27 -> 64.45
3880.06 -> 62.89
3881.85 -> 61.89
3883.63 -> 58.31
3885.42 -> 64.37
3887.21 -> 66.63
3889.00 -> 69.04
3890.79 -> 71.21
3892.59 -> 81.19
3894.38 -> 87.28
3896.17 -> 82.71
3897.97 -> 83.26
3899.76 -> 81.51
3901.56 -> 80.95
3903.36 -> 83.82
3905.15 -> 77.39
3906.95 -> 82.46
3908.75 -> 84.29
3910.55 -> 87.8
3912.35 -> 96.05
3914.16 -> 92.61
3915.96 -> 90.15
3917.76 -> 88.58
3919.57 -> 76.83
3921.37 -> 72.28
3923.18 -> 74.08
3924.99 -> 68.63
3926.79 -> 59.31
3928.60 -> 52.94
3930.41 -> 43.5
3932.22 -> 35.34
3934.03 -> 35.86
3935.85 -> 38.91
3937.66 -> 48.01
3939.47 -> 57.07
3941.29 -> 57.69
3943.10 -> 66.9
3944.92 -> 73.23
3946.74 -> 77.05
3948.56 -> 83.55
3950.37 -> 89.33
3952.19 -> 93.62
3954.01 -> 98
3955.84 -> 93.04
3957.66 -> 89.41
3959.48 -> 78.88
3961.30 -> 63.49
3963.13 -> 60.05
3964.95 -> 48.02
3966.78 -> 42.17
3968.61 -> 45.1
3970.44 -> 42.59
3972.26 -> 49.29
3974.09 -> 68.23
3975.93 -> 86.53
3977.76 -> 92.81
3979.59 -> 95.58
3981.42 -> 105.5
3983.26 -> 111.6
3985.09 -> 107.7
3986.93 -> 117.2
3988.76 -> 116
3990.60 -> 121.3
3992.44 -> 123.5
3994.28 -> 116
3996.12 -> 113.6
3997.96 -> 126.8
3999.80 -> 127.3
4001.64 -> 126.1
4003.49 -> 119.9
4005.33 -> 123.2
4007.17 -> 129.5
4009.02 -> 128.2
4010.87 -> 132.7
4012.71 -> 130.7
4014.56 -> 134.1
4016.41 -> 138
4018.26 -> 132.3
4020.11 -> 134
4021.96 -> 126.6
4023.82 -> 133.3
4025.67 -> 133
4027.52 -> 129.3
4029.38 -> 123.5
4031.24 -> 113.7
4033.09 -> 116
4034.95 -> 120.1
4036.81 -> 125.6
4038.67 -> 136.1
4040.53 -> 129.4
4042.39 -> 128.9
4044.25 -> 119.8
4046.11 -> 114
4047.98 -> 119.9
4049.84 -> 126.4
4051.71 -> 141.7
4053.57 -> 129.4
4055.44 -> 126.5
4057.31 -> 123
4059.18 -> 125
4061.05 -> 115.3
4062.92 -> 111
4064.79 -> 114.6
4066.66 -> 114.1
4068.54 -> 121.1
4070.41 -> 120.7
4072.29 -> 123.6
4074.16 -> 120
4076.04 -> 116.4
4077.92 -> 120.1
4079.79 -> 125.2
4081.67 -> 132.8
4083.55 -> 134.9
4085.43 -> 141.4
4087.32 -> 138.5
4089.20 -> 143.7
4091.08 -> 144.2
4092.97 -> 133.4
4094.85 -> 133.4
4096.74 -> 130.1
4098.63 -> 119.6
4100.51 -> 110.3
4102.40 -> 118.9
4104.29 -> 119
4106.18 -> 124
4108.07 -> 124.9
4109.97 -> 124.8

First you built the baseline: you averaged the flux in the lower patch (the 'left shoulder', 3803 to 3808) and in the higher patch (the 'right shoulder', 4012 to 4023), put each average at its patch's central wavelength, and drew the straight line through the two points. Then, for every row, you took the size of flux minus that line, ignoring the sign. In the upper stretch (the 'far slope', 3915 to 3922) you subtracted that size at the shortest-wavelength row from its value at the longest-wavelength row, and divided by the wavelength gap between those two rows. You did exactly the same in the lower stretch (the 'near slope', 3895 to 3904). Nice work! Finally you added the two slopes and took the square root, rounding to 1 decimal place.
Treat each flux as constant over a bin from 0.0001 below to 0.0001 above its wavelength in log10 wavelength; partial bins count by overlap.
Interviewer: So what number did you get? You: 1.9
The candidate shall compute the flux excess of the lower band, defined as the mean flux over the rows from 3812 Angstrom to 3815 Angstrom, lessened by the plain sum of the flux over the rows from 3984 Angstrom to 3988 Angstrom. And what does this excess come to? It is -160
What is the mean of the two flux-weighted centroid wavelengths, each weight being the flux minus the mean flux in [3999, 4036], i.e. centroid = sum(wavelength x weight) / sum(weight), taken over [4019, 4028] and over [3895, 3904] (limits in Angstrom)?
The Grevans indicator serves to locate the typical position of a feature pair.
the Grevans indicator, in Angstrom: 3961.6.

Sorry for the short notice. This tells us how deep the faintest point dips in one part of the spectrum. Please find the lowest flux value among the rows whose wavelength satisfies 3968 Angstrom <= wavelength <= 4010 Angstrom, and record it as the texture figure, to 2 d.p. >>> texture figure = 42.59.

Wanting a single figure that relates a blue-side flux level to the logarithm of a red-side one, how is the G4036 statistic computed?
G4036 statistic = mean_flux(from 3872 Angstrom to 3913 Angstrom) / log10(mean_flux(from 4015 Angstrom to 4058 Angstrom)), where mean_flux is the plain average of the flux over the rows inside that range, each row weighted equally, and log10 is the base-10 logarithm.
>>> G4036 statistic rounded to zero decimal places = 35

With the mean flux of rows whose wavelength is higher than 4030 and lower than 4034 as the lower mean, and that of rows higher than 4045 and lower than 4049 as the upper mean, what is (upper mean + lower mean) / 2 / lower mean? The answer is 1.01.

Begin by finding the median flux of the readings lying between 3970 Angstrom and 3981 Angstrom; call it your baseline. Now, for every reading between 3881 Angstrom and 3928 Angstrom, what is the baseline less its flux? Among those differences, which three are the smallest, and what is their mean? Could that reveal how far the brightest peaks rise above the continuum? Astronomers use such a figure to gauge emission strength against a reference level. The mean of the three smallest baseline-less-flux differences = -16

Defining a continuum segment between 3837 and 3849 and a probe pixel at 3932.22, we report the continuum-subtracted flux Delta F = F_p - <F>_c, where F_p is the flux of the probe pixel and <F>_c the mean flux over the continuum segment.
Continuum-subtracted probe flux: -19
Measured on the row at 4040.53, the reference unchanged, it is 75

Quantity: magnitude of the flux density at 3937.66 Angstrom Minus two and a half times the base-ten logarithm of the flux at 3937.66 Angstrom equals -4.20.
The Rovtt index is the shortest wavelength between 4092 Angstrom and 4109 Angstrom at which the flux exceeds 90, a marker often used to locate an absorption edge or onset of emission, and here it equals 4092.97 Angstrom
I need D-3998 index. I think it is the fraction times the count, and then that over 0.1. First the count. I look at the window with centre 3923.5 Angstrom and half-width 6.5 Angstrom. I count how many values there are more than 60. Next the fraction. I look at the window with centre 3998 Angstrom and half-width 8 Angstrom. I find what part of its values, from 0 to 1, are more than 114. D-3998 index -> 44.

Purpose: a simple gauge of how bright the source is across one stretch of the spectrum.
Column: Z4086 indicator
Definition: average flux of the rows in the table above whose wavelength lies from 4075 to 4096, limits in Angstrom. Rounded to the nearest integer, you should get 133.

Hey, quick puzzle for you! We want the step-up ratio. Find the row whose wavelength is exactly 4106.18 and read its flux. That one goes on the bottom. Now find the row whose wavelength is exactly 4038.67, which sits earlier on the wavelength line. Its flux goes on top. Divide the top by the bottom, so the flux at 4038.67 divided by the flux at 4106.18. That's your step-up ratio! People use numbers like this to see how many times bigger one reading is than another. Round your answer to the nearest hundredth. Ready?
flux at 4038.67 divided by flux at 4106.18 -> 1.10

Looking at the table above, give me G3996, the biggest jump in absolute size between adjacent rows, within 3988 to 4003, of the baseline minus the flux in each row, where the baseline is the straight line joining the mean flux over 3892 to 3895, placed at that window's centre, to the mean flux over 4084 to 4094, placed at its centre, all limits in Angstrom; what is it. 12.7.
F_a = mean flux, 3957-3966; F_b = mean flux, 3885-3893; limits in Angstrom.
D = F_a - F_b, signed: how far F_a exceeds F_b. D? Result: -3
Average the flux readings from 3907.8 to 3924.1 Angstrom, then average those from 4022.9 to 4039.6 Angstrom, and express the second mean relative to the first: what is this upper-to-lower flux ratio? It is 1.5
